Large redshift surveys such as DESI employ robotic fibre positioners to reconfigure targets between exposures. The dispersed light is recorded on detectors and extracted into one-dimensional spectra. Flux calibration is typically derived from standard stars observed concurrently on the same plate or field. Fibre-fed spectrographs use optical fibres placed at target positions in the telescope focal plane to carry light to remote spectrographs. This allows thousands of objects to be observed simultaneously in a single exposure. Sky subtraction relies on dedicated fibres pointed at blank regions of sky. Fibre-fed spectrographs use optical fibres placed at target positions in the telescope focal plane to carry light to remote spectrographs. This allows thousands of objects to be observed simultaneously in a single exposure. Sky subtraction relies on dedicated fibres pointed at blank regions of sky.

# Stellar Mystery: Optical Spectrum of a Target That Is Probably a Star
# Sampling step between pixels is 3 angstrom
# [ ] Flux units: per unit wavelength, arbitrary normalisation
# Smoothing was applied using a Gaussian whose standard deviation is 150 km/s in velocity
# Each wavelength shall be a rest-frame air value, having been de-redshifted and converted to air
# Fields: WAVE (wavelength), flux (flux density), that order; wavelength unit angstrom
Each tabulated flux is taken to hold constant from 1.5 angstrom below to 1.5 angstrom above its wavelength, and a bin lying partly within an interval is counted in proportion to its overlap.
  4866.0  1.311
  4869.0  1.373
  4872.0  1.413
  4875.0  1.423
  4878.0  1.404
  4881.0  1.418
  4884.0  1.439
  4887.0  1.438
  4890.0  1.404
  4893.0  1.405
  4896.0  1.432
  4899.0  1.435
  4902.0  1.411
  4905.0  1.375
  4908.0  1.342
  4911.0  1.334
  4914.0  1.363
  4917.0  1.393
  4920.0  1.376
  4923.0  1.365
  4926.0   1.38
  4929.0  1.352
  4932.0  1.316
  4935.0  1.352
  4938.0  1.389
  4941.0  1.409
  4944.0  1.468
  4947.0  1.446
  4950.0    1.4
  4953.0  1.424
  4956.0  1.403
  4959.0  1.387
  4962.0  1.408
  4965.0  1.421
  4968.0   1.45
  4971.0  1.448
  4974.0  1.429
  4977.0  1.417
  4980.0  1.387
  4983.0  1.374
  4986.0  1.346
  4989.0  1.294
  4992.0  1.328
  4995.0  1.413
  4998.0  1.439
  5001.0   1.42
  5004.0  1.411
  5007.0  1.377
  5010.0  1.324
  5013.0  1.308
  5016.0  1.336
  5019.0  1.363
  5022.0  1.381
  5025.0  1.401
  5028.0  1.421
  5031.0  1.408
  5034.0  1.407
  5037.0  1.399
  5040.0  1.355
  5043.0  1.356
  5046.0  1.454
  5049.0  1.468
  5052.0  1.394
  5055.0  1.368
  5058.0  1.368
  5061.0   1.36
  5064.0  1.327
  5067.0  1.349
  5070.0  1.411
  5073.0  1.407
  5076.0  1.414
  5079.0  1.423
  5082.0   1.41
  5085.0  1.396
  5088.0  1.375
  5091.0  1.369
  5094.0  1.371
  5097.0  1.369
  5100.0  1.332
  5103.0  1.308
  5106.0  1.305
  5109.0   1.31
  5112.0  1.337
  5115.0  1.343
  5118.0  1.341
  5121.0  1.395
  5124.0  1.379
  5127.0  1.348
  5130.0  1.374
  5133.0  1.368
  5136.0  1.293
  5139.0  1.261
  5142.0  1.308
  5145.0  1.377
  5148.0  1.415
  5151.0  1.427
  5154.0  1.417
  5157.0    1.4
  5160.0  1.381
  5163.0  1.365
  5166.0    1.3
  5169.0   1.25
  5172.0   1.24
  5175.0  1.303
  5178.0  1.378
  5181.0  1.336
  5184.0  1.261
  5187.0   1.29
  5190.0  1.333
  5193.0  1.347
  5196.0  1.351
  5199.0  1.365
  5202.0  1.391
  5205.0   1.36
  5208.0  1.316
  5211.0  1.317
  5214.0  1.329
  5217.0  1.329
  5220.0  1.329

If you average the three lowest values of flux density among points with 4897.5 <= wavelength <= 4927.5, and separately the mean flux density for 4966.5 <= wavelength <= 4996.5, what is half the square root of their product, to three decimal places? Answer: 0.684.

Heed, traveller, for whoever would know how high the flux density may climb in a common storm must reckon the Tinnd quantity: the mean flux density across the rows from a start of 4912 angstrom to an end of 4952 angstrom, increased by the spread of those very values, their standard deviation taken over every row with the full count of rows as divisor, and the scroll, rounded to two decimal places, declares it 1.42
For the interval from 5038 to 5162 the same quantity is 1.41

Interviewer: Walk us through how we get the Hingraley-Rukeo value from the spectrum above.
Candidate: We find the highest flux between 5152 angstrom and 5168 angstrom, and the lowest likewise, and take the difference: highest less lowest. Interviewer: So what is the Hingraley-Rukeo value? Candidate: 0.12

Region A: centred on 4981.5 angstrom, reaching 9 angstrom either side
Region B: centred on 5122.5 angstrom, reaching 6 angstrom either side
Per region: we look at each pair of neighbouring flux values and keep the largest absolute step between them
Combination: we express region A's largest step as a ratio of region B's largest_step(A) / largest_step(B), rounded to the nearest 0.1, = 1.0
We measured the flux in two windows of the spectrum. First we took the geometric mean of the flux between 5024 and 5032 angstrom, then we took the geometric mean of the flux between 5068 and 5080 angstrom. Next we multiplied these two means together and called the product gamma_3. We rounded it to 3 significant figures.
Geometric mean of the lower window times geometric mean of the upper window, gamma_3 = 1.99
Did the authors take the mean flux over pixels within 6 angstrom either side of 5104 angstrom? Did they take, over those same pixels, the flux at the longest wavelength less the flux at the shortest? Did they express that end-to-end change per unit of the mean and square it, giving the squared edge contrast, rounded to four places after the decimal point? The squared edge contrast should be 0.0003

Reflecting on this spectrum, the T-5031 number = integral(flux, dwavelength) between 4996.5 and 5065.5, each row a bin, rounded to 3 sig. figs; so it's 95.5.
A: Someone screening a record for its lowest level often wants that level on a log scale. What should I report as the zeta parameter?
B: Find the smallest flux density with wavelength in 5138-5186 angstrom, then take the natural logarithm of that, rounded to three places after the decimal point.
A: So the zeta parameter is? 0.215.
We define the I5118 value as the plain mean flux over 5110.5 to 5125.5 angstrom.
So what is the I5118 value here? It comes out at 1.36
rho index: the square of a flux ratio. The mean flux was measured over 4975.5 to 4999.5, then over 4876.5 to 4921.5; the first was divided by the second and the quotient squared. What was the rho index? 0.97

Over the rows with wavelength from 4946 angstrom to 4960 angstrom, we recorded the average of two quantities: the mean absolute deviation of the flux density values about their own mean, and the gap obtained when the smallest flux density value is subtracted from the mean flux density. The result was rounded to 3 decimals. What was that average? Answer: 0.022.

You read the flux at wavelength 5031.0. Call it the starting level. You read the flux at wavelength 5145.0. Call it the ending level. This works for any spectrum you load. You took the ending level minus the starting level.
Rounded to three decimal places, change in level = -0.031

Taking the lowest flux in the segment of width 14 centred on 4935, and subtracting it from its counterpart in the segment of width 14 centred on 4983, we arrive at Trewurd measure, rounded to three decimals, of -0.022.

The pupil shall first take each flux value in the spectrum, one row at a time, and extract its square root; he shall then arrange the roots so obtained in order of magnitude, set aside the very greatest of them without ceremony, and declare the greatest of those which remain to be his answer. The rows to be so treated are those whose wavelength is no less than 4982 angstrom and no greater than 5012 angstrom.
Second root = 1.192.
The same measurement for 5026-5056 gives 1.206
